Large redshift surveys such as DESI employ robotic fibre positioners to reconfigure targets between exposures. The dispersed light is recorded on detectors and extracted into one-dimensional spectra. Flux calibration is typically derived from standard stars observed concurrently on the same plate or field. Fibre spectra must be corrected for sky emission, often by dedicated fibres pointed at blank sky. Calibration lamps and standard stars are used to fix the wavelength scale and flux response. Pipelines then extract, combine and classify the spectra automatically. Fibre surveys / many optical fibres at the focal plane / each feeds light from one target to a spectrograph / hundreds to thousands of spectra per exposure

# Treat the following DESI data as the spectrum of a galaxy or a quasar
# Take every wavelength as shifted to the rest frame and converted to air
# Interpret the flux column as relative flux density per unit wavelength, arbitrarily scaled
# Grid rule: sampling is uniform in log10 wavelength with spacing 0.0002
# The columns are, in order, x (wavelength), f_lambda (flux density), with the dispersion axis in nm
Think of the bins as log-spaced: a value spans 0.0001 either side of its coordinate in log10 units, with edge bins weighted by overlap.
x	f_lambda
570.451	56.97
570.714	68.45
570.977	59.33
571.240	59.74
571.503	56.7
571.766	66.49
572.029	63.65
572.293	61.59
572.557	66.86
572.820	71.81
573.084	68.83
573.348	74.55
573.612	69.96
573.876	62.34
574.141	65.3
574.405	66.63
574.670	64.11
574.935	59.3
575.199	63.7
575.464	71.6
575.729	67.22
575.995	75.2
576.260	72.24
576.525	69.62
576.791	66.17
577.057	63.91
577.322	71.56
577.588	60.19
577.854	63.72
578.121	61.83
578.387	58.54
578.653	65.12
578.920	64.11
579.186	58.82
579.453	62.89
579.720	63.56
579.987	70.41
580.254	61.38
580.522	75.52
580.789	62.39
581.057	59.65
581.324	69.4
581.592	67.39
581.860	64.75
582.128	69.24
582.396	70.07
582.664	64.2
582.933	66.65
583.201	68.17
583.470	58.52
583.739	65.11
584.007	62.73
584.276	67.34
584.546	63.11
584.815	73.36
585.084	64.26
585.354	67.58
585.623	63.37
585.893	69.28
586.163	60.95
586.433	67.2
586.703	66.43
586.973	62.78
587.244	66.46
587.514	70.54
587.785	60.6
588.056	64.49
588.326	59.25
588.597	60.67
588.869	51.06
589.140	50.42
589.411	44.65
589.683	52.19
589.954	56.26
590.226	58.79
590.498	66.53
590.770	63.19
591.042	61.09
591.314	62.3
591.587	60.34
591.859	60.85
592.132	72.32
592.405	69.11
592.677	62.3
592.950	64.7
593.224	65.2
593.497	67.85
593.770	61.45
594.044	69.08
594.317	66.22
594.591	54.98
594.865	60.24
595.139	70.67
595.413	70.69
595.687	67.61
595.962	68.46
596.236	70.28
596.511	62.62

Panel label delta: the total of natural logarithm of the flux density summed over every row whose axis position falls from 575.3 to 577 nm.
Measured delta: 25.5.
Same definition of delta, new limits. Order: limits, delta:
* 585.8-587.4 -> 25.1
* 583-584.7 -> 25.0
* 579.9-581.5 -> 25.2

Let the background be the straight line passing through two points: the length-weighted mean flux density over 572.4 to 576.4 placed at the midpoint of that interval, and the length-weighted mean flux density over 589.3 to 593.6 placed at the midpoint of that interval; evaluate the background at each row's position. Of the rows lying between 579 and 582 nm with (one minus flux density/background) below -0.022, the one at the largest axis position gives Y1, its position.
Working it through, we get 581.592 nm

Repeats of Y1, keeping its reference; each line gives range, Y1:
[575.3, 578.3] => 577.322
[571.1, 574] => 573.612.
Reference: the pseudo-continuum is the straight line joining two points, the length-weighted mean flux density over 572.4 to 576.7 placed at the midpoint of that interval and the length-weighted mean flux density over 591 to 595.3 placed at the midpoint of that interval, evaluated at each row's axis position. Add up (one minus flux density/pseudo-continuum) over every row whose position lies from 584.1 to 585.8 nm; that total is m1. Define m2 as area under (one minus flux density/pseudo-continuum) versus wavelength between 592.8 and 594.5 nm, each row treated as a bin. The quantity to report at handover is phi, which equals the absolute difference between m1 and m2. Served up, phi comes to 0.02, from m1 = -0.05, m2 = -0.03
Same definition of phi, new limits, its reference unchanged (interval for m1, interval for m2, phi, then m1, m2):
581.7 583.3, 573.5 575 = 0.14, -0.06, 0.07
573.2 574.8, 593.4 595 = 0.06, 0.09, 0.03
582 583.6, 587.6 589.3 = 0.17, 0.03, 0.19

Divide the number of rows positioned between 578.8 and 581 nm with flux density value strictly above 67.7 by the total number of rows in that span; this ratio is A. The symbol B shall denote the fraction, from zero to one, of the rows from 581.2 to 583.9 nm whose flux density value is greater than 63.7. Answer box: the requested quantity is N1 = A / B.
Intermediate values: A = 0.250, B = 0.9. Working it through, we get 0.3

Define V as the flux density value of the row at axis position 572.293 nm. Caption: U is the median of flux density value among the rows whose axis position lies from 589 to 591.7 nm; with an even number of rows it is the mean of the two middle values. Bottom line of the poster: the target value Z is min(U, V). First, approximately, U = 59.6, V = 61.59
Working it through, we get 59.6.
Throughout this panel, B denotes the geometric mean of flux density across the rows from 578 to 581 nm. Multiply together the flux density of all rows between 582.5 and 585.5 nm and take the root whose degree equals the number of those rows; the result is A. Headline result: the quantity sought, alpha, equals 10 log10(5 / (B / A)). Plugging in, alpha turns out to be 7.09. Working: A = 65.4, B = 63.9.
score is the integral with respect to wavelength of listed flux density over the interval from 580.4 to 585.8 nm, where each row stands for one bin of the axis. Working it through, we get 357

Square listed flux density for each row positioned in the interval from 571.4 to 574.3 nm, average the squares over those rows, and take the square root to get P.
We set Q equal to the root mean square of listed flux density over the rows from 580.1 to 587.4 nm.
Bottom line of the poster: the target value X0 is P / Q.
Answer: 1.01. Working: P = 66.4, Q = 65.9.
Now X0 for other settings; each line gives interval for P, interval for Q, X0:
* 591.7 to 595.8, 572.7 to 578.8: 0.98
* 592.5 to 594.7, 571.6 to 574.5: 0.95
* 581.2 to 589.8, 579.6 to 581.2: 0.97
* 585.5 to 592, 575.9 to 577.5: 0.87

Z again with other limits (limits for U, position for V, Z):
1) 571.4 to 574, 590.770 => 63.2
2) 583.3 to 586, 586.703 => 64.7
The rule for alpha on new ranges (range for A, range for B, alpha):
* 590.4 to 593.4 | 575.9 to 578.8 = 6.87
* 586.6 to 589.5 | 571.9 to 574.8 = 6.47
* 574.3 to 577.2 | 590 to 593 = 7.22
